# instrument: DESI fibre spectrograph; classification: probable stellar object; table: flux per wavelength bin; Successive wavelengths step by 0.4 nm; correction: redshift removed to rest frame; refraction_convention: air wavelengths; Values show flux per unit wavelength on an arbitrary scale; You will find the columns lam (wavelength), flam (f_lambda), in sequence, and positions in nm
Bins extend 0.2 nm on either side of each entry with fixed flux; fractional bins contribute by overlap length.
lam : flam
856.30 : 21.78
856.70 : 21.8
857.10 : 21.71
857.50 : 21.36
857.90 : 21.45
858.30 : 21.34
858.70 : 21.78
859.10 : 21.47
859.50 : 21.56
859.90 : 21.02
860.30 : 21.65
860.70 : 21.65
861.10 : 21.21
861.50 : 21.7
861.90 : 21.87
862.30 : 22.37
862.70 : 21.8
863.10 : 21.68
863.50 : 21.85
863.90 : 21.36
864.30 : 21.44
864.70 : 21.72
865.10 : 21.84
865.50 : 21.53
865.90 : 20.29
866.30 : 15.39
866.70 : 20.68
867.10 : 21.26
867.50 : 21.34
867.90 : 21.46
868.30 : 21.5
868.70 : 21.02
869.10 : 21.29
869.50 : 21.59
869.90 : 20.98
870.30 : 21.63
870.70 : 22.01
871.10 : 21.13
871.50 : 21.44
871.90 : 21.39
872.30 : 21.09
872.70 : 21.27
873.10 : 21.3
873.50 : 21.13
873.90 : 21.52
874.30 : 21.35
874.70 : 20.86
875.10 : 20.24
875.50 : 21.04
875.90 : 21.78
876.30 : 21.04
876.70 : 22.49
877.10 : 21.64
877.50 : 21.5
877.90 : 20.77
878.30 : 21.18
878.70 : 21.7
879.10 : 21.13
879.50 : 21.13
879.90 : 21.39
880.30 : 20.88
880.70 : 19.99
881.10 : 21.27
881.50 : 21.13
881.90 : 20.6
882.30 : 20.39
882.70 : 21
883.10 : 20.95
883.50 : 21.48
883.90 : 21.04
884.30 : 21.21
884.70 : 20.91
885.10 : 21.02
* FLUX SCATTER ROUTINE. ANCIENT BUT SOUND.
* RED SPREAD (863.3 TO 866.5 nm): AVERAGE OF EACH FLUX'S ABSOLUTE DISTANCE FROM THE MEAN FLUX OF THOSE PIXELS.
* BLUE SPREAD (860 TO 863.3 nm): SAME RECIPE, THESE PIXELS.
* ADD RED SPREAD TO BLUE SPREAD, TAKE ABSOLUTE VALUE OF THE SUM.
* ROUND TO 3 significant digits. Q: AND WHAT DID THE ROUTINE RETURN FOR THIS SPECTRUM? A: 1.62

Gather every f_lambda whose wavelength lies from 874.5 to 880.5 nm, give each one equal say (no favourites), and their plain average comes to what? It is 21.25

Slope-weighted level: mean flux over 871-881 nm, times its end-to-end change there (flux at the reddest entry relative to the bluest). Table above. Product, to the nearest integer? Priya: -24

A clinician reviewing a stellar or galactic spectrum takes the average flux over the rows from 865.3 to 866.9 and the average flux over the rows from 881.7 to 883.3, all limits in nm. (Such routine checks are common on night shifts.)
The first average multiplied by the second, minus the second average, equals 383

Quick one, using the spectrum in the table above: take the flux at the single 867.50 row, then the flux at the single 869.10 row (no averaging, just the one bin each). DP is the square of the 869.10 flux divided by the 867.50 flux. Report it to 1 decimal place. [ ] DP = 21.2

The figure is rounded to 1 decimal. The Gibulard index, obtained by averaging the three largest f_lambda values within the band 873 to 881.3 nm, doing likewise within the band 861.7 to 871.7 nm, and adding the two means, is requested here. 44.1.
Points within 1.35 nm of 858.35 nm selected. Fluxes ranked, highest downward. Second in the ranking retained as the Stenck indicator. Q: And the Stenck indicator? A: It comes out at 21.71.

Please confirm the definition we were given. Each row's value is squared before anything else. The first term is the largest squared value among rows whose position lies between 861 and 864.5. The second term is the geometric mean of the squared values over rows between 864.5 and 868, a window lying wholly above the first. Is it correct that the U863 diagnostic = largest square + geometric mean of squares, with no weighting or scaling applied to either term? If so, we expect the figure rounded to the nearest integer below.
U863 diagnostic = 921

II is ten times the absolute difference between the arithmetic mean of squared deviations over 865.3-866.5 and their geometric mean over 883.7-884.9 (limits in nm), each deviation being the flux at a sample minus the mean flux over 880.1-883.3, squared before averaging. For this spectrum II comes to 99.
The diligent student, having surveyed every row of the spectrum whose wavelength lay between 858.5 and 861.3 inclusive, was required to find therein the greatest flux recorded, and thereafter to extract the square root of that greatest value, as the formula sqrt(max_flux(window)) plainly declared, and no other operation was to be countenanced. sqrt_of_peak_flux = 4.67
